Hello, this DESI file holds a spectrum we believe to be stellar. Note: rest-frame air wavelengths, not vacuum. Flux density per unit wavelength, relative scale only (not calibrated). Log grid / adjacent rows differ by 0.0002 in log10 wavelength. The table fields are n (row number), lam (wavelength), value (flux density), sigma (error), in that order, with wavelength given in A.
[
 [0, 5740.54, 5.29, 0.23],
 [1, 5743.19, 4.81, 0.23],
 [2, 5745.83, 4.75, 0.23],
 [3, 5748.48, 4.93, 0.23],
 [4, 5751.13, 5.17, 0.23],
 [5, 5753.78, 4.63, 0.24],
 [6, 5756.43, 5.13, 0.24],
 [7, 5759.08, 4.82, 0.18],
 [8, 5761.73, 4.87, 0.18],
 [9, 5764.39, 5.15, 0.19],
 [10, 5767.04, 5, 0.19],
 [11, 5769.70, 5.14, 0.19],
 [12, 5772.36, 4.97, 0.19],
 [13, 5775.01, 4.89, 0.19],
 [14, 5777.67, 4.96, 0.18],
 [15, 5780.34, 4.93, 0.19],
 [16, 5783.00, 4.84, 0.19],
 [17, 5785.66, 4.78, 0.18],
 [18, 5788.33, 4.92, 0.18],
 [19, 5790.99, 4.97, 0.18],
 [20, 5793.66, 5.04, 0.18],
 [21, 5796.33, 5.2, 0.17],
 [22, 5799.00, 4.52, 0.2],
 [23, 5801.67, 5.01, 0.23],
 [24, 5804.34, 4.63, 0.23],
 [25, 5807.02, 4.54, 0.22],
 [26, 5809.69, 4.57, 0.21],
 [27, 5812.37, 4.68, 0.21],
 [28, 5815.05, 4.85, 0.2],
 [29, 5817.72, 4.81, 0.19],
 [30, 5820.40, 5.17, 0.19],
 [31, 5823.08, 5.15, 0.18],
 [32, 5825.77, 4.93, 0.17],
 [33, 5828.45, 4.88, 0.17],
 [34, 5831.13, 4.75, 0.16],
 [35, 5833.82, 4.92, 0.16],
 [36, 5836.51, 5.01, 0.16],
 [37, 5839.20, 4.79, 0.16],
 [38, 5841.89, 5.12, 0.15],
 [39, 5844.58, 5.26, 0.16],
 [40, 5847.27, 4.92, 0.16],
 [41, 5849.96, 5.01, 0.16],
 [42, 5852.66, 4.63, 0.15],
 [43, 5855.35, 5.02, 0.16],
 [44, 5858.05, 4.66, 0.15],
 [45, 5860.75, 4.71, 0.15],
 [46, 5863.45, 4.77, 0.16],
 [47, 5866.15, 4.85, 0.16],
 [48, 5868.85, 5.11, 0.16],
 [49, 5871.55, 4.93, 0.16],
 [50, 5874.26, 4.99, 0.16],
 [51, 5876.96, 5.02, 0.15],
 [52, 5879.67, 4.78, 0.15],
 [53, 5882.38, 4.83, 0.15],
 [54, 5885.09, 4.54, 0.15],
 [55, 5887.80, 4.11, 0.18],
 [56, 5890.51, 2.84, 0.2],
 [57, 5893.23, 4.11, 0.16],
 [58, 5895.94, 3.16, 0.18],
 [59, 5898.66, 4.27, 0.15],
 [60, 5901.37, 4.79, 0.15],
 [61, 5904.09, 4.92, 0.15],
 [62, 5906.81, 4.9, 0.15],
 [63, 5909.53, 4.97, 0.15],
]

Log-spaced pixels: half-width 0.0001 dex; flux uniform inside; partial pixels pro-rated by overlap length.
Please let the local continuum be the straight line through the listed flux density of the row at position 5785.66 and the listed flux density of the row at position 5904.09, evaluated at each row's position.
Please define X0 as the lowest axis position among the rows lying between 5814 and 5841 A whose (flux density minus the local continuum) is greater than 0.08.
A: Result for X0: 5820.40 A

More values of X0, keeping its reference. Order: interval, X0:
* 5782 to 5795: 5788.33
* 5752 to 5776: 5756.43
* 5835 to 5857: 5836.51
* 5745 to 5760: 5748.48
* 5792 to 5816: 5793.66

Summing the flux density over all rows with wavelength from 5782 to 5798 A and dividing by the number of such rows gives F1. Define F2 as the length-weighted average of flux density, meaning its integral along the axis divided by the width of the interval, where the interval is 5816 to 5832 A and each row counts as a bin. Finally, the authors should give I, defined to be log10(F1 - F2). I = -2.4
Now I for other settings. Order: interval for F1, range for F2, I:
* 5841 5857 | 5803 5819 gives -0.5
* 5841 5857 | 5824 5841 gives -1.0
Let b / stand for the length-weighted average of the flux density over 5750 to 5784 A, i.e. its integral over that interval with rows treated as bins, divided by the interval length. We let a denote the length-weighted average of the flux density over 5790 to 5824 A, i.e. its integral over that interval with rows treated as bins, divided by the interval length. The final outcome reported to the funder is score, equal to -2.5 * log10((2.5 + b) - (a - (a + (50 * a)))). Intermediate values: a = 4.85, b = 4.96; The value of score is -6.00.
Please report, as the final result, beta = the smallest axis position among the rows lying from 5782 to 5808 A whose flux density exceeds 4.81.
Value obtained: 5783.00 A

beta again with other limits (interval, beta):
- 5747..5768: 5748.48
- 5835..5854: 5836.51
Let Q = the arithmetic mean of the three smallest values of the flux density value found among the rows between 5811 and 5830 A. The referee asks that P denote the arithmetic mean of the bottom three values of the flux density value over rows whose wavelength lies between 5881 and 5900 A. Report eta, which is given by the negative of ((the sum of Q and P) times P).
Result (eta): -27.5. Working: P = 3.37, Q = 4.78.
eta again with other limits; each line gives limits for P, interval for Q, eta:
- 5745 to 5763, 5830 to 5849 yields -45.2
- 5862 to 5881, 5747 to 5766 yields -46.0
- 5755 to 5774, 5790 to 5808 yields -46.2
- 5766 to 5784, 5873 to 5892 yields -42.6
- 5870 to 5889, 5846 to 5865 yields -40.9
